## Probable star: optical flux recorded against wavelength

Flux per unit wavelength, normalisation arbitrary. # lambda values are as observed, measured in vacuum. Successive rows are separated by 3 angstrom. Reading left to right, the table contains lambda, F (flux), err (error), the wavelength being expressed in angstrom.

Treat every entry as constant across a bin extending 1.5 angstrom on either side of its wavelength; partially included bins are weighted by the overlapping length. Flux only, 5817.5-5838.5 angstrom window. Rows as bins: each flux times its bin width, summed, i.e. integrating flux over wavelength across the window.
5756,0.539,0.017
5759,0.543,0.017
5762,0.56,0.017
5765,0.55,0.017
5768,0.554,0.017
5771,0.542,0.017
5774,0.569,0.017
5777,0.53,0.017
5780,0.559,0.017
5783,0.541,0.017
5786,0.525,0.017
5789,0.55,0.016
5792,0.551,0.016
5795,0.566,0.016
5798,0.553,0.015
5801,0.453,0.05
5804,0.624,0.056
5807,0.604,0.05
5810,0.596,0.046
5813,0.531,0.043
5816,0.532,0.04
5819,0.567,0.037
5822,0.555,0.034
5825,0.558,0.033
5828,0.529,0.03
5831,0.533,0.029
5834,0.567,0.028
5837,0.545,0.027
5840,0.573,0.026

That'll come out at 12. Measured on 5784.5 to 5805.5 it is 11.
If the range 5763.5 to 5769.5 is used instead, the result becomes 3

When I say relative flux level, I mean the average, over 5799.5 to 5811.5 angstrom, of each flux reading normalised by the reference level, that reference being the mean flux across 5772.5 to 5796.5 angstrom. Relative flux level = 1.04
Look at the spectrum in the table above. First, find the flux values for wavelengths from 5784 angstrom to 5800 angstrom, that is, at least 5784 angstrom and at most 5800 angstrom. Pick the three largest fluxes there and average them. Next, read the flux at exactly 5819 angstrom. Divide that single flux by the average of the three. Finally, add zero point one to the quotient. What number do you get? 1.12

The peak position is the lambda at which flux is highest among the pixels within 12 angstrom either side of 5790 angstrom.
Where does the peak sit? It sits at 5795 angstrom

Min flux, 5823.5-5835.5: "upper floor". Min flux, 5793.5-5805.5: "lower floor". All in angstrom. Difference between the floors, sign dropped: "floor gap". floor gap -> 0.076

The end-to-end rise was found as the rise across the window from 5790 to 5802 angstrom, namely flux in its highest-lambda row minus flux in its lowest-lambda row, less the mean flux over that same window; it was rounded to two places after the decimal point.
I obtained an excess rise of -0.63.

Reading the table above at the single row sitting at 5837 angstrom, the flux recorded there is 0.545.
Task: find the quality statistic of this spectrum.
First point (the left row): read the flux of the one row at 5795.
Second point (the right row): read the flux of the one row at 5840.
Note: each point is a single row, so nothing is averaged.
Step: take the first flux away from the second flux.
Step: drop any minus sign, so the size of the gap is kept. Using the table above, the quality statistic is 0.007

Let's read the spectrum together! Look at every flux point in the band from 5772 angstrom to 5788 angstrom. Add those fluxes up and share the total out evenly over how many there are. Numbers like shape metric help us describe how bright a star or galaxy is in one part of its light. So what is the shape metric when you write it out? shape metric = 0.545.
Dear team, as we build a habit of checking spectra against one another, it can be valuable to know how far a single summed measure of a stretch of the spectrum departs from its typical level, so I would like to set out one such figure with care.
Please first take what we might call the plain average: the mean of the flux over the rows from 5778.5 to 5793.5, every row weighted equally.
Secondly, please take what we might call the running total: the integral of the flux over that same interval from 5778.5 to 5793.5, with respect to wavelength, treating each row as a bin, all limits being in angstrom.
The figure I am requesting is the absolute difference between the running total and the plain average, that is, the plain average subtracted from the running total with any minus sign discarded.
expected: 7.63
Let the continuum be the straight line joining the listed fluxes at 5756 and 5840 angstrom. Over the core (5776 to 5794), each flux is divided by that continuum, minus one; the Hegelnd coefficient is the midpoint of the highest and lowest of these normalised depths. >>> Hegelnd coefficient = -0.014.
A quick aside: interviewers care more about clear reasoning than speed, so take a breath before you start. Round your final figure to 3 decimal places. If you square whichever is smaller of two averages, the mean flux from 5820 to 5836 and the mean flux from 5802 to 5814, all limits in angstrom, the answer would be 0.301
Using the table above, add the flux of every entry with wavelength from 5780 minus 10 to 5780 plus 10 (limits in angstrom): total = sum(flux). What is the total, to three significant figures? 3.82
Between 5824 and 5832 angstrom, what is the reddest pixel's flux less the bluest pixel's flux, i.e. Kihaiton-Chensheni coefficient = -0.025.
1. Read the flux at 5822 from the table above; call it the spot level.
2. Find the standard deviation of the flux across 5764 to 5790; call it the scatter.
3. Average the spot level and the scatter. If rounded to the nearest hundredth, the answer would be 0.28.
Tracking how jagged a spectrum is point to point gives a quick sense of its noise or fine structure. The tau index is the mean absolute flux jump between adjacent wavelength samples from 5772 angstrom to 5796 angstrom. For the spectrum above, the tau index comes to 0.020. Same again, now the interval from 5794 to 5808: 0.076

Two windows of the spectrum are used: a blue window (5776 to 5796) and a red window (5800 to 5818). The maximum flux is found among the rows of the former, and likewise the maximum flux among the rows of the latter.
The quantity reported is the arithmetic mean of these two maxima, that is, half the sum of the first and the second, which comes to 0.595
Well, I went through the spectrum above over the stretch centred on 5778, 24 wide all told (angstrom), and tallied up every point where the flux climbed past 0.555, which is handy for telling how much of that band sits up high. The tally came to 2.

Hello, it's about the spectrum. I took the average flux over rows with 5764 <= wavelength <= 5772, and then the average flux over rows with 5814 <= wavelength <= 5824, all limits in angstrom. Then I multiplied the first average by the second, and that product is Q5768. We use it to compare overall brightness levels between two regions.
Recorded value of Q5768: 0.302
